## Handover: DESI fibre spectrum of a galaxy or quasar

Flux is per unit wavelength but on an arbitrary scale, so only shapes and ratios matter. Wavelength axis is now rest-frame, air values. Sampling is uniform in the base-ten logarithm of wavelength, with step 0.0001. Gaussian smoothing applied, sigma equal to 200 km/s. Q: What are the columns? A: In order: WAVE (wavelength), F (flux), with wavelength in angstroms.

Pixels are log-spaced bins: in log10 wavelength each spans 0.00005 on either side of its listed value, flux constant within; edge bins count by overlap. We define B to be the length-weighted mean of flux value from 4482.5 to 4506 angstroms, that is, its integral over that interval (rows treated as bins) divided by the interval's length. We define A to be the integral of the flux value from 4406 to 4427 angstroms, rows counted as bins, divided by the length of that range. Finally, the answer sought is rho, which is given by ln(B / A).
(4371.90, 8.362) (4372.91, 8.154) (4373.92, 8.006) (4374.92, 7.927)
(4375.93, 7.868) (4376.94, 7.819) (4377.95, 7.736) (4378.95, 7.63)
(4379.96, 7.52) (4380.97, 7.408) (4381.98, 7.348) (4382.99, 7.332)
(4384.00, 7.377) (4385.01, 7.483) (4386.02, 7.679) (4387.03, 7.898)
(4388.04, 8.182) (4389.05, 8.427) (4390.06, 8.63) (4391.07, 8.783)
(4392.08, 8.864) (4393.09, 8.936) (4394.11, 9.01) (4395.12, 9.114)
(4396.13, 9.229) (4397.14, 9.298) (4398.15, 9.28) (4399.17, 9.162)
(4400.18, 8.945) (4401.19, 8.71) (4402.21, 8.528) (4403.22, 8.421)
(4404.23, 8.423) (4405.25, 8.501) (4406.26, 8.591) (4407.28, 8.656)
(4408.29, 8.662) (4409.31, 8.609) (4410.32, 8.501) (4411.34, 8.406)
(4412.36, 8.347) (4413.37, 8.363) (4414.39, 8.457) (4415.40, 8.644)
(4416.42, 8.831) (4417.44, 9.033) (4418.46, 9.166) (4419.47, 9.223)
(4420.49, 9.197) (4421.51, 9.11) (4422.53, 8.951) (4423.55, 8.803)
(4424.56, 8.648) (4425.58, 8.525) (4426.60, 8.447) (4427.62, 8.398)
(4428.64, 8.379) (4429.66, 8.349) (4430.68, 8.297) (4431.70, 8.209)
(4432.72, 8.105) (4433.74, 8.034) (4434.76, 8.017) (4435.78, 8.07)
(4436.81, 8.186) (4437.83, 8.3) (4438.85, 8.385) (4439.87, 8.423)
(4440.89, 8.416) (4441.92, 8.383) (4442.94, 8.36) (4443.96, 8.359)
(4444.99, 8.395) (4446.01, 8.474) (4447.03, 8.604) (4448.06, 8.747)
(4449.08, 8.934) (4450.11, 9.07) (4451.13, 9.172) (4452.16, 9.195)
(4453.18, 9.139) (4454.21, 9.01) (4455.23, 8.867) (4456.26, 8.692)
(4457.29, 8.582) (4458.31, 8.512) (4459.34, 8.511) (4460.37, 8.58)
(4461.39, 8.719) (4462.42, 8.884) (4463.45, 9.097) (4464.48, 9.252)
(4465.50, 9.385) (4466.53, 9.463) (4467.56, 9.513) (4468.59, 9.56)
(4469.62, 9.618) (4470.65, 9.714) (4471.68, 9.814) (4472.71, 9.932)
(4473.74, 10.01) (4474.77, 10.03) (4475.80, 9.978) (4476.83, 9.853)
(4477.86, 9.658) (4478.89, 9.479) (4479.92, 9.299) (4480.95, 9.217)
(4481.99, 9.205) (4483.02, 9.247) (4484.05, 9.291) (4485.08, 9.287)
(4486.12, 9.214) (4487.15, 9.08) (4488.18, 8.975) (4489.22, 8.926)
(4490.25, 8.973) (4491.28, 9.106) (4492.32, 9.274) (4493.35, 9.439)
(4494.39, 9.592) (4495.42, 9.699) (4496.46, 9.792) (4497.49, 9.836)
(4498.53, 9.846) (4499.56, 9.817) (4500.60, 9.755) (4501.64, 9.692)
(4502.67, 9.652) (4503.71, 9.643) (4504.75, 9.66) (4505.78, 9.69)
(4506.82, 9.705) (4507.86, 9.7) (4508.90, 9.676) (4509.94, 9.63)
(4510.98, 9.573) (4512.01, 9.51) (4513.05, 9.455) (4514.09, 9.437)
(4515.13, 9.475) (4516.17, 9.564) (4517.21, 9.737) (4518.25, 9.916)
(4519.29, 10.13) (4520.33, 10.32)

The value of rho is 0.08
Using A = 8.72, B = 9.46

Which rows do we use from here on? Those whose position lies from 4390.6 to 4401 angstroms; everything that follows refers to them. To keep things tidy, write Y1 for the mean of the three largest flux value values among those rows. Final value 9.3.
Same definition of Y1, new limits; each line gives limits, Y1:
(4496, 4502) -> 9.8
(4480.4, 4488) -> 9.3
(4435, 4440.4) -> 8.4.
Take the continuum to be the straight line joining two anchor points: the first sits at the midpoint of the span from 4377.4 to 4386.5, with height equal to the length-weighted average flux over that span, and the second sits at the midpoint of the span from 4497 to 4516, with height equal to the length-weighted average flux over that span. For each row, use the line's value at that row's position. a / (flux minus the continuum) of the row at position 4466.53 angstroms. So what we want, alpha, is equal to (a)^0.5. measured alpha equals 0.71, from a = 0.50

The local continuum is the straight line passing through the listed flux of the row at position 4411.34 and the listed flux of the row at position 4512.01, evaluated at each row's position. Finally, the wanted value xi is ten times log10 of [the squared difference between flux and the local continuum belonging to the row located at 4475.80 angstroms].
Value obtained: -1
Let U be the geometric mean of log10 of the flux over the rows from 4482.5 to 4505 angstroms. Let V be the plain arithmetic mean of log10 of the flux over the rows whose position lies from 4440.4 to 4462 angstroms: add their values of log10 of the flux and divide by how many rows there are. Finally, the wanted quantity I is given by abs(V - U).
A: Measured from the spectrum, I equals 0.04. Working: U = 0.97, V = 0.939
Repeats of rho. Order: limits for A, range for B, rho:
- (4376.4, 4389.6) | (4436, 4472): 0.14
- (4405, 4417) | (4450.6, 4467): 0.04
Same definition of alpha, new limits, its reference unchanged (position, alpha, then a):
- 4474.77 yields 0.96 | 0.93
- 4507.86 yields 0.16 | 0.03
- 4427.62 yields 0.33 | 0.11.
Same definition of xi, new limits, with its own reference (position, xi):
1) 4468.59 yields -6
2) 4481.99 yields -32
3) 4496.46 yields -7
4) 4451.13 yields -10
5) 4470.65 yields -4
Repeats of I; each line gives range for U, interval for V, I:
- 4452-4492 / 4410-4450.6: 0.03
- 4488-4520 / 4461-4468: 0.02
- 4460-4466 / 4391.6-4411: 0.01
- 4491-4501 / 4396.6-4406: 0.04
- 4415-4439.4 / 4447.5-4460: 0.02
